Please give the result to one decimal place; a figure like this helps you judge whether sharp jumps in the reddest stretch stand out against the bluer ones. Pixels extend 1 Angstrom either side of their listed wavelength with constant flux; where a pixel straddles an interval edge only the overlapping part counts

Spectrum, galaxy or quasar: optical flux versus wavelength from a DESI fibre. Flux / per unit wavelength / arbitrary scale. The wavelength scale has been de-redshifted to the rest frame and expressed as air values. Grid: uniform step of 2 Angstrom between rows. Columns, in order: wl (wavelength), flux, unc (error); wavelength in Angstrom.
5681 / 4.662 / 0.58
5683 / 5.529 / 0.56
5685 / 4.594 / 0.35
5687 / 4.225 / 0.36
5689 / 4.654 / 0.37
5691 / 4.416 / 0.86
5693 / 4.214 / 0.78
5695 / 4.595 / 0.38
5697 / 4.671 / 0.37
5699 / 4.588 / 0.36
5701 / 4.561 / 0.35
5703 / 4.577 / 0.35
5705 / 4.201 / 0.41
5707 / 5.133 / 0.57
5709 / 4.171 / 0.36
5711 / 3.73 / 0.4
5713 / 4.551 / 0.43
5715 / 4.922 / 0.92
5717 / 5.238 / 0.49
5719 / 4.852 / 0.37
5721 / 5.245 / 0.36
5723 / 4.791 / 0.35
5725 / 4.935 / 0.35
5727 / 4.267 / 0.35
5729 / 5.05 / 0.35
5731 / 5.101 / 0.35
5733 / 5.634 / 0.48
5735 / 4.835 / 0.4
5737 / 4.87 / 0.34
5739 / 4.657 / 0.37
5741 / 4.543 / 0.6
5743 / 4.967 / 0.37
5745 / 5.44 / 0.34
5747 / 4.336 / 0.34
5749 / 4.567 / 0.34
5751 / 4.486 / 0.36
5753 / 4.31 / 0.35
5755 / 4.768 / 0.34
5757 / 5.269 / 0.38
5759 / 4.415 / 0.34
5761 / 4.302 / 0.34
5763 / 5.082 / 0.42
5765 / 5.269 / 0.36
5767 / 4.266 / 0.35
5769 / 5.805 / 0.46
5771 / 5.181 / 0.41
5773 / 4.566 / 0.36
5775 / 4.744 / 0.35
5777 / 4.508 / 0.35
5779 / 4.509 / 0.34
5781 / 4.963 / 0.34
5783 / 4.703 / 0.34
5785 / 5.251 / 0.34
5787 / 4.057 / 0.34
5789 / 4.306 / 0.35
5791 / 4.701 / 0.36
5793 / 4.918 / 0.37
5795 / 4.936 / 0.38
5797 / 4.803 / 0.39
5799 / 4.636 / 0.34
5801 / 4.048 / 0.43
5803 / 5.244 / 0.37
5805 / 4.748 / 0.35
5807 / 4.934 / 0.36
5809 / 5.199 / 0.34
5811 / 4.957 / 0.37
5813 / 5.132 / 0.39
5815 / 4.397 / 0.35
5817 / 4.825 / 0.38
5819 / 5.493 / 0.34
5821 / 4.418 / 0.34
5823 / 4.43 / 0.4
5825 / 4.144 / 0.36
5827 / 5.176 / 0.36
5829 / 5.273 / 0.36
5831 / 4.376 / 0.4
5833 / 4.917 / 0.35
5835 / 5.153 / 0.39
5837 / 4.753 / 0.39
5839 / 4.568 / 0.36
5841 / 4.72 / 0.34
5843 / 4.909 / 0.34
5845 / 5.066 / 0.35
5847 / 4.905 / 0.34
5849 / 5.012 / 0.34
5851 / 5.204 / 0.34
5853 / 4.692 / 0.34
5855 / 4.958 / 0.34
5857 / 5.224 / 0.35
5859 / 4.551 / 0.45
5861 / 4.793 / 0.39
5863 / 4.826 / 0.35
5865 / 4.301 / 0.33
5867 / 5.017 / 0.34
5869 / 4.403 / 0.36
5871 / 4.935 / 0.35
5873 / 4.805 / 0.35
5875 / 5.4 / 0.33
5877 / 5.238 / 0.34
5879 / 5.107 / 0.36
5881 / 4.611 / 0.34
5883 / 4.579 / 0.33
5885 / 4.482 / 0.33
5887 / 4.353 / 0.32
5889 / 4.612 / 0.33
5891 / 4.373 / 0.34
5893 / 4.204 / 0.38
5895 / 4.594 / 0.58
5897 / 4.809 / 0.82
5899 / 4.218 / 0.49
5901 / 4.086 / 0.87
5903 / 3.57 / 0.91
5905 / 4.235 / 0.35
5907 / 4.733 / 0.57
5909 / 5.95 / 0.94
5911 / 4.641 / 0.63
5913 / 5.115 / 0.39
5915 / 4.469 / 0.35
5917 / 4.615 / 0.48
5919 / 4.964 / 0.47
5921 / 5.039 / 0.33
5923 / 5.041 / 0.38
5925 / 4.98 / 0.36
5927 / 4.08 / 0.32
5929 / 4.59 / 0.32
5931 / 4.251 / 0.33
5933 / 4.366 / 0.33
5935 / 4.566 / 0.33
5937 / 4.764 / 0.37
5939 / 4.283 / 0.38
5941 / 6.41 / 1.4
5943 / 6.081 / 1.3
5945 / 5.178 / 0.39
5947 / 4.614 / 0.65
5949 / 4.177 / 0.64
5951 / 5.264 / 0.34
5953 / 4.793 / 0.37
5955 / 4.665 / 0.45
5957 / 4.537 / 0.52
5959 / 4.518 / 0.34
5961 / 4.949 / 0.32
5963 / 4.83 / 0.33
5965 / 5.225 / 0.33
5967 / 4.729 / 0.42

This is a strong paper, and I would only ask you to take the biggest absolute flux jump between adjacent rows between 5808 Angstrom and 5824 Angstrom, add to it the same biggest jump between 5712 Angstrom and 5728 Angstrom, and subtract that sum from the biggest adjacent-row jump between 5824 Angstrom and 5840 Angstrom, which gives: -0.7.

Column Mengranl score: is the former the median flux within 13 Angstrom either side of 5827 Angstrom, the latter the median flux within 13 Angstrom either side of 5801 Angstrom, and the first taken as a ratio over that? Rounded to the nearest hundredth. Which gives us 0.97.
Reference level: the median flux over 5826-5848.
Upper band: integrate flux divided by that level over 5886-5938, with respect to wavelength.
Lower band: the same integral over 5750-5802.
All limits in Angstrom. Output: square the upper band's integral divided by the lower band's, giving 0.94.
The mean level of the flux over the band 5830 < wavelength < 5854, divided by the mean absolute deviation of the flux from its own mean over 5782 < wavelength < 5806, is 16.8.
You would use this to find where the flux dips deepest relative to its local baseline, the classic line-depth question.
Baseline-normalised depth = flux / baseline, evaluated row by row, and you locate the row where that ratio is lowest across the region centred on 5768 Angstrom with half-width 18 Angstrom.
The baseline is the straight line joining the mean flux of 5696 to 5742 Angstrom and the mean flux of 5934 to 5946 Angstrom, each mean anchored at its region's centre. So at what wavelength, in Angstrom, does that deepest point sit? 5767 Angstrom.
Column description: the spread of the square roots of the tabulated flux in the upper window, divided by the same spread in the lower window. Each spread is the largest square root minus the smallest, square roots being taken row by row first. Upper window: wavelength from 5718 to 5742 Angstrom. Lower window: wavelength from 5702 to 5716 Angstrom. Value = 0.92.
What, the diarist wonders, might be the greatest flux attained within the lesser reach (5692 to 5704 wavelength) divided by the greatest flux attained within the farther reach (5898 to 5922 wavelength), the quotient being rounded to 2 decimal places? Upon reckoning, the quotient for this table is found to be 0.79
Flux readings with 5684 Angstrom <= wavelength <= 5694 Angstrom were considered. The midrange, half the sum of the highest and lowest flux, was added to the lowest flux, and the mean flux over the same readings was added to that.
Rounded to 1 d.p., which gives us 13.1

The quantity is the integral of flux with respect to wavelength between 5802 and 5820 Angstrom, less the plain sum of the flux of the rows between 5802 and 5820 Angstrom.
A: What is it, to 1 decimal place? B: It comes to 44.9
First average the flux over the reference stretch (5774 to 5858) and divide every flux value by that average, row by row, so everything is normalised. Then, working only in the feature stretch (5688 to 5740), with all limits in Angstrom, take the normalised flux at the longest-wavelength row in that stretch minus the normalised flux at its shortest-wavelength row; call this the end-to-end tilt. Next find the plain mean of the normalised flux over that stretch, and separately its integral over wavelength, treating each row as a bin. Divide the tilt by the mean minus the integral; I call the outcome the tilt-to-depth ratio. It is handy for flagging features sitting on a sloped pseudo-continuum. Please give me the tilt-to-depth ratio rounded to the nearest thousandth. 0.000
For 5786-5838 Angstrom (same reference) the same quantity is -0.003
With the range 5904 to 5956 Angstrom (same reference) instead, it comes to -0.002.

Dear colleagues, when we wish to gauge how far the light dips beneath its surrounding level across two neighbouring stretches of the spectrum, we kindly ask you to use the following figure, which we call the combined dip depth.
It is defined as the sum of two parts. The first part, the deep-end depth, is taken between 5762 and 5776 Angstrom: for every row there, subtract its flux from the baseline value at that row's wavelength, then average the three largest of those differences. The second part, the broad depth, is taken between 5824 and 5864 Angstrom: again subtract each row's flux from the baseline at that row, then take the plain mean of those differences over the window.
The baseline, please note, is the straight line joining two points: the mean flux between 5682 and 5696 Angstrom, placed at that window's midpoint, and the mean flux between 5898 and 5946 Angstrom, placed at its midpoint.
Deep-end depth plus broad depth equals -0.02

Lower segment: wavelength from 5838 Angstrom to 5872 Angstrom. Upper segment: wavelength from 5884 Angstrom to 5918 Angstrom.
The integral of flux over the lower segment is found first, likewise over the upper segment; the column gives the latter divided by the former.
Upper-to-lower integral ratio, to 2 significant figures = 0.94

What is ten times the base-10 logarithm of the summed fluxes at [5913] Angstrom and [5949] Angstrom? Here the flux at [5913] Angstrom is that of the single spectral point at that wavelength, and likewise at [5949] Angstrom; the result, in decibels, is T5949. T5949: 9.7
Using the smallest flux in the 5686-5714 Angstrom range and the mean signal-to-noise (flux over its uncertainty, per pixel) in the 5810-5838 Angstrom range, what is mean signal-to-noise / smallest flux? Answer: 3.50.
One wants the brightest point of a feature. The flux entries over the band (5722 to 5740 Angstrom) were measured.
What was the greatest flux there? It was 5.634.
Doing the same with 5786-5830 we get 5.493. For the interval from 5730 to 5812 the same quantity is 5.805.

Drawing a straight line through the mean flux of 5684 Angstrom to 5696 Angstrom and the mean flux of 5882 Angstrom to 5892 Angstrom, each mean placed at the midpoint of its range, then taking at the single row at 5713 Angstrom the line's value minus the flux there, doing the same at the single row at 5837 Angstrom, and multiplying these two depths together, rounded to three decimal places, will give 0.027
